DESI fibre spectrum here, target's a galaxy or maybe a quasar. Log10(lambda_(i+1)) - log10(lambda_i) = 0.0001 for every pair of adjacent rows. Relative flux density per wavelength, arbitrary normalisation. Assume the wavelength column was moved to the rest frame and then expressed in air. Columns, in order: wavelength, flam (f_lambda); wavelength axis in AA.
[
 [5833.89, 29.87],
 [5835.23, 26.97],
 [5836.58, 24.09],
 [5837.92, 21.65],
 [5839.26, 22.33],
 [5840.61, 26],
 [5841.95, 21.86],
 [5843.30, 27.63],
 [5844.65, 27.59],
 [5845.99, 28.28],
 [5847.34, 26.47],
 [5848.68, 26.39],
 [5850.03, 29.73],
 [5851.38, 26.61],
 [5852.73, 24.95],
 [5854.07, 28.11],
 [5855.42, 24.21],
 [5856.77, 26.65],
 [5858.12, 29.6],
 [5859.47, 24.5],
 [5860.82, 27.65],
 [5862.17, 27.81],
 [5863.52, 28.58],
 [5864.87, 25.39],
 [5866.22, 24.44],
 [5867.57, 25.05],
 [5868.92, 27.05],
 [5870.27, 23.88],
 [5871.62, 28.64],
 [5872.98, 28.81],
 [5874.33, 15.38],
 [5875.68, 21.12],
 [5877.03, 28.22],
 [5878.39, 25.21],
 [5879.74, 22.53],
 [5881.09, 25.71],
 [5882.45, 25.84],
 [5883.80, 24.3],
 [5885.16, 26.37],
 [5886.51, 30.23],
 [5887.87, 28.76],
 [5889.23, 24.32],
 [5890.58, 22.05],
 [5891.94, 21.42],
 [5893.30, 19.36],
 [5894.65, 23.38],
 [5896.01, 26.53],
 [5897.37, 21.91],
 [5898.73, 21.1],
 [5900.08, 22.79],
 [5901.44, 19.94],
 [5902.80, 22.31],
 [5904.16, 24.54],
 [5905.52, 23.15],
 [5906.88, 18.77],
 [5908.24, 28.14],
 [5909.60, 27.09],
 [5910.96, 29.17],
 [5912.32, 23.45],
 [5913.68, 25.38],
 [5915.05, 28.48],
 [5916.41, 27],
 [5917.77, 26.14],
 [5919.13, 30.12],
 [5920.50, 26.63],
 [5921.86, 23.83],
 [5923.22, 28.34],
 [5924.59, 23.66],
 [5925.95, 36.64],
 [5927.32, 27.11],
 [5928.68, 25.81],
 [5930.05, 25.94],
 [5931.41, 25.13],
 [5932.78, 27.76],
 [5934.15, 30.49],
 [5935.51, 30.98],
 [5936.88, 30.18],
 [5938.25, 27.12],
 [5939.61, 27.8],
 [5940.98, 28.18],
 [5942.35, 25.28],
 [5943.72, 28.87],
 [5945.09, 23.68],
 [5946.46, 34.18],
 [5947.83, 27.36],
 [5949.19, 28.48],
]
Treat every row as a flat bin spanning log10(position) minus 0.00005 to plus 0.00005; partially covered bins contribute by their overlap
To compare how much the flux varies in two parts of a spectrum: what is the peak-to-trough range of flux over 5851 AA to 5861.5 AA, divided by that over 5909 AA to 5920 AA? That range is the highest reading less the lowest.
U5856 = 0.81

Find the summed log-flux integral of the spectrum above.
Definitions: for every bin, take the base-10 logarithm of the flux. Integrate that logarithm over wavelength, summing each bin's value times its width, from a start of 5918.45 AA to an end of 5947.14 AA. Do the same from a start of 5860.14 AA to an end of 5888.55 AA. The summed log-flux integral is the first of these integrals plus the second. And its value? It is 81.4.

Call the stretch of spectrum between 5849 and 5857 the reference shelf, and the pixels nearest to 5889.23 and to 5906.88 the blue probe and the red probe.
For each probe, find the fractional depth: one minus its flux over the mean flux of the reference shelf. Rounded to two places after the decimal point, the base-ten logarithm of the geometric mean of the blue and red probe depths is -0.79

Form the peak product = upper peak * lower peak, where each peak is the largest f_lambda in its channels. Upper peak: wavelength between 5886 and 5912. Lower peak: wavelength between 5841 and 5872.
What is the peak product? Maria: 899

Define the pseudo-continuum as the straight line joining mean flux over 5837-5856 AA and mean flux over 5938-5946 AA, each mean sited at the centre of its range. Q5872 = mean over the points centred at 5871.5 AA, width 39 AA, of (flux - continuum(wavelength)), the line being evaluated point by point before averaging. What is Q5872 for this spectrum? -0.4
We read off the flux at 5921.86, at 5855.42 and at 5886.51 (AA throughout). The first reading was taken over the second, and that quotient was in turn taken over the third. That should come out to 0.033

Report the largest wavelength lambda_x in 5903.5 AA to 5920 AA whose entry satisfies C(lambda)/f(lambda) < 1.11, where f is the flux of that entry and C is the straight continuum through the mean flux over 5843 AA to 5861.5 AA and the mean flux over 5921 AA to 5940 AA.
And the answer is 5919.13 AA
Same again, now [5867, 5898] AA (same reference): 5896.01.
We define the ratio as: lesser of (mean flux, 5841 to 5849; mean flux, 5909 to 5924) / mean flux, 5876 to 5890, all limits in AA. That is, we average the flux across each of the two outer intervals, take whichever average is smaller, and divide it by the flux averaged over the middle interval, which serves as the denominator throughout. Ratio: 1.01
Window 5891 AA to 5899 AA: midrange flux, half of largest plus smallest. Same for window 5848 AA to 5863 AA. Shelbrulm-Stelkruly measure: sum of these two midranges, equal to 49.9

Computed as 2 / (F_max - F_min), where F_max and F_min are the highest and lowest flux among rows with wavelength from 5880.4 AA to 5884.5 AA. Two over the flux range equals 1.30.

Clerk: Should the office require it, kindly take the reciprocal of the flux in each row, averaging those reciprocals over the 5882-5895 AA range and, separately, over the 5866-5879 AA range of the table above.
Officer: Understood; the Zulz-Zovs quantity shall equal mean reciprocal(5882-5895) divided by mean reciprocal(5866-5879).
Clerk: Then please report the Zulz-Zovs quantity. 0.99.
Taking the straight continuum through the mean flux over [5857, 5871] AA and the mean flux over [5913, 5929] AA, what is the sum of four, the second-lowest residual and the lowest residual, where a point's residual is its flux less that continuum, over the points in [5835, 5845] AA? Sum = -4.4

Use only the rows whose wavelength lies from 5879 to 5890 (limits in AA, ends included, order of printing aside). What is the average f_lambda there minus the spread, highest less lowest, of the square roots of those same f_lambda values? 25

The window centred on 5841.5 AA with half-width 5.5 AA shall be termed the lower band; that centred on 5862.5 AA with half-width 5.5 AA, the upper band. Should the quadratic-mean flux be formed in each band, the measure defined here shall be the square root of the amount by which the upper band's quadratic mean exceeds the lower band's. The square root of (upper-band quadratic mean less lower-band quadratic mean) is 1.28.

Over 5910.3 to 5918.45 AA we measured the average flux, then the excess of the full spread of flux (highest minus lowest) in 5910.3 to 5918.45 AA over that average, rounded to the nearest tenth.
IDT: -20.9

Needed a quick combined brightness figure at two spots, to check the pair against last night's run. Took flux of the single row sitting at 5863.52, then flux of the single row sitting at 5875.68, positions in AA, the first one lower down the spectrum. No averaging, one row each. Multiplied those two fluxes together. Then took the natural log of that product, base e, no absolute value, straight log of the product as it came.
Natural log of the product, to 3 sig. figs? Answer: 6.40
